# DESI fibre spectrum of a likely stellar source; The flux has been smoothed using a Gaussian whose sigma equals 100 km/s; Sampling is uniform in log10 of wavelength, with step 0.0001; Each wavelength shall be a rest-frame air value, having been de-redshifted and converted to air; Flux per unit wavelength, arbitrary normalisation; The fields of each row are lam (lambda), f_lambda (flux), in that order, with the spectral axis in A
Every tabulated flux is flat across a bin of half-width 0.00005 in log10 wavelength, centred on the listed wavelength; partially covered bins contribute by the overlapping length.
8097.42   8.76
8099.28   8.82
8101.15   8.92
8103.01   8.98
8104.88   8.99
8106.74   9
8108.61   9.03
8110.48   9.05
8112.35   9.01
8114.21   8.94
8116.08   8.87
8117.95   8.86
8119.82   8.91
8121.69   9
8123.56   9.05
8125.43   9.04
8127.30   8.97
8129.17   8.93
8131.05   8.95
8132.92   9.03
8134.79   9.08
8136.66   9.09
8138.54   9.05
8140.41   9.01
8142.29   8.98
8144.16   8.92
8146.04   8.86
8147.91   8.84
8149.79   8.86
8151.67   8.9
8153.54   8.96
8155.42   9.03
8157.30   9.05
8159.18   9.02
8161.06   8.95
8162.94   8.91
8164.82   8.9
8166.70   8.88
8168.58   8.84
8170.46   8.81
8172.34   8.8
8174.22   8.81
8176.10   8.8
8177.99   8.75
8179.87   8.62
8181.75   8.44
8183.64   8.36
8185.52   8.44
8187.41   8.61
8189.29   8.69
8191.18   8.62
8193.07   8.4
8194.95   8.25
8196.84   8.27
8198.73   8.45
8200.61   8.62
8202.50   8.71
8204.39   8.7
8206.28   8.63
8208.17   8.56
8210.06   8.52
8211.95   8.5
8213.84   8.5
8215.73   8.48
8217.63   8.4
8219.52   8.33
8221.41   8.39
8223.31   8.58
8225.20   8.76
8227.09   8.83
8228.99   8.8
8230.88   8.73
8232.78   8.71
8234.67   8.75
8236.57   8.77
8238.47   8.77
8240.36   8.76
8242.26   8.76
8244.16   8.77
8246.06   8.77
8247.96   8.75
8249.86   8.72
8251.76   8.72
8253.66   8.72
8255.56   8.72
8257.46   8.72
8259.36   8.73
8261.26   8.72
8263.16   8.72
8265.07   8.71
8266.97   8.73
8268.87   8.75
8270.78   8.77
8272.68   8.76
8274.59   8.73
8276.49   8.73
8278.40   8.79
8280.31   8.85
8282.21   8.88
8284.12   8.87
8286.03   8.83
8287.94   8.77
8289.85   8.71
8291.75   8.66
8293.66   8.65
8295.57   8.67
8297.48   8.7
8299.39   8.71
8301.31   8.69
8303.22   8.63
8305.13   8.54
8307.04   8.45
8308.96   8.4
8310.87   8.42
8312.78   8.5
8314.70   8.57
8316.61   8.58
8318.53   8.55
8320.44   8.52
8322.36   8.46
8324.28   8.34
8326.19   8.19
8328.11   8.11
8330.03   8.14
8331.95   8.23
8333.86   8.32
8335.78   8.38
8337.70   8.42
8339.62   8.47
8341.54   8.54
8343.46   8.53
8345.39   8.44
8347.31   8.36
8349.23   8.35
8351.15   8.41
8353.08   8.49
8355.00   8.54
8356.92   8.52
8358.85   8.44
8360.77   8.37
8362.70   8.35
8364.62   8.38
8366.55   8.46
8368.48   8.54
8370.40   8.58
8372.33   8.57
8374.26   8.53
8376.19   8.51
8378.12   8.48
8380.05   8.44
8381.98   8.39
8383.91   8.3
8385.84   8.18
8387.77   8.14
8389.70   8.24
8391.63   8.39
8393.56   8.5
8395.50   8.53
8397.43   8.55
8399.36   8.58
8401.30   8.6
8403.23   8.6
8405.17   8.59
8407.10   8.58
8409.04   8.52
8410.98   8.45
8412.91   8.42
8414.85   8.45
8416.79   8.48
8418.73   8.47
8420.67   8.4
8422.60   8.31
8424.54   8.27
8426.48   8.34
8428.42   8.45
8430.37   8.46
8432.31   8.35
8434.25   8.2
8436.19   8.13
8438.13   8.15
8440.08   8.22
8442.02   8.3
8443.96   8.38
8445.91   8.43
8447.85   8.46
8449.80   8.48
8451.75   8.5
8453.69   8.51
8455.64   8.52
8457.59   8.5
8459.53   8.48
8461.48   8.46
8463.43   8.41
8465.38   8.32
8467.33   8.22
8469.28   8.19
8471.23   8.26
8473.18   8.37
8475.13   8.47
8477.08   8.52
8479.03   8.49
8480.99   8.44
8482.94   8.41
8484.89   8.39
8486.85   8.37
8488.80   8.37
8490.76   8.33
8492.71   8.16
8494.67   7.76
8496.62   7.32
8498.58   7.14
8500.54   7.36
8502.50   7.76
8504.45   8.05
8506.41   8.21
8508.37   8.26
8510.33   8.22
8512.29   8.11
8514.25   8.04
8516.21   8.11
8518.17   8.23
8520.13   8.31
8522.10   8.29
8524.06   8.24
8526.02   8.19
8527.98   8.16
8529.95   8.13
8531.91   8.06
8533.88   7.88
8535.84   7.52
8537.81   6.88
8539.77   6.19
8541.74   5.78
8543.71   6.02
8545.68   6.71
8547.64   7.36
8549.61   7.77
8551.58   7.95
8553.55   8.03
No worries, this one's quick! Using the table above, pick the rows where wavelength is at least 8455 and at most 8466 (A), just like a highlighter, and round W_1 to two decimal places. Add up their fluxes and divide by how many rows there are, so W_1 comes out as 8.45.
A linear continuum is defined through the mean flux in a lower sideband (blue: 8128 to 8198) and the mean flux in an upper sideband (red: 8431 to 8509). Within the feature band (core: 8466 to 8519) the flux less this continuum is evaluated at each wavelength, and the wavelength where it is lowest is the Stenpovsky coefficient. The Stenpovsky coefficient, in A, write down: 8498.58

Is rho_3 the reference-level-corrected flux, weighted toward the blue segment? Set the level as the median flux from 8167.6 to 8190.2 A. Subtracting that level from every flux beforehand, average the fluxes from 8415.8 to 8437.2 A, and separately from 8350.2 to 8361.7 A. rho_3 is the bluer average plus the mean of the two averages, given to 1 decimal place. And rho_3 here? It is -0.6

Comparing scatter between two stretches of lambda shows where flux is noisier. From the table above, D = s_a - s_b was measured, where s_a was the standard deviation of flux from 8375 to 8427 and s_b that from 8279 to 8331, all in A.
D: -0.08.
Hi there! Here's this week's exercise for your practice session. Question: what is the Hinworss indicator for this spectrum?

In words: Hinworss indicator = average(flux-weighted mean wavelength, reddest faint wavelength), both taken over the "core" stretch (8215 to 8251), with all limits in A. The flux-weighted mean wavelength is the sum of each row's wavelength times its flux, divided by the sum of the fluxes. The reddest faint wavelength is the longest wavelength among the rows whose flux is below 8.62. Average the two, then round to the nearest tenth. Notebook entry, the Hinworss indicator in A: 8228.1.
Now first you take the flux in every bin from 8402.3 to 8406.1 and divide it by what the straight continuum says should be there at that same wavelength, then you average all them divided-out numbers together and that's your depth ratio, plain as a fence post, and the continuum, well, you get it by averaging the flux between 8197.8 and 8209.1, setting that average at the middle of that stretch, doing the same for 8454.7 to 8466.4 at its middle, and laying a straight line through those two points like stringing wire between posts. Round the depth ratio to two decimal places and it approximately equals 1.01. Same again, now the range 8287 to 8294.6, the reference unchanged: 1.02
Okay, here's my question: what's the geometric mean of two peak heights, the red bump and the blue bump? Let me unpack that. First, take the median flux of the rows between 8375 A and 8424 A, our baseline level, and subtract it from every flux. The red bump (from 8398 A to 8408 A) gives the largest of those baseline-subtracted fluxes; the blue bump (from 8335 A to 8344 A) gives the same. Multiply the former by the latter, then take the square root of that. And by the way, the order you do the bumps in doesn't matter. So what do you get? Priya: 0.10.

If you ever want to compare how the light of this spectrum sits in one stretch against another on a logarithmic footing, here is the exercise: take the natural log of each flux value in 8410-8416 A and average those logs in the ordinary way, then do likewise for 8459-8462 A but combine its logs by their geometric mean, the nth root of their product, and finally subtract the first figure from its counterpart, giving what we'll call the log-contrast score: 0.00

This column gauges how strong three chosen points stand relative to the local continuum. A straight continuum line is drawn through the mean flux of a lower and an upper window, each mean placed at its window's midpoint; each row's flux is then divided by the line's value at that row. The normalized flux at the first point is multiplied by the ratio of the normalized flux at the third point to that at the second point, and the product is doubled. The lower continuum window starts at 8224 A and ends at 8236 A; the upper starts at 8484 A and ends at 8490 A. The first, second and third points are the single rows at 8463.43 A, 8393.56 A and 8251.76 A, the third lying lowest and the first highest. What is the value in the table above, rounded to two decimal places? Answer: 2.00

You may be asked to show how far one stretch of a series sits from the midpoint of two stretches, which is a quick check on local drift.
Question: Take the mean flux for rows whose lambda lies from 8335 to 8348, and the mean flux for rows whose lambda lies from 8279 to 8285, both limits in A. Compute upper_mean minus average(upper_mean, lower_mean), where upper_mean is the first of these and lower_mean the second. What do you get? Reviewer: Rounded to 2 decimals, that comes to -0.21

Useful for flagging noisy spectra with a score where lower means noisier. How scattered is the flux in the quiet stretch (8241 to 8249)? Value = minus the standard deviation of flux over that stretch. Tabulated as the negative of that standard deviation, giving -0.01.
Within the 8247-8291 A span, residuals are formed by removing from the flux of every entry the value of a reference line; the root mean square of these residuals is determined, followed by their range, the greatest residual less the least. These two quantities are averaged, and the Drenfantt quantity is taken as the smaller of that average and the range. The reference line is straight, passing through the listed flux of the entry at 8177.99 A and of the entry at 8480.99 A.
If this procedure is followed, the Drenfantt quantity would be 0.155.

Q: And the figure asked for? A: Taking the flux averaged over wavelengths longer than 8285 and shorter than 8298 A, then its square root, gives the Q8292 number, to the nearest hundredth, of 2.95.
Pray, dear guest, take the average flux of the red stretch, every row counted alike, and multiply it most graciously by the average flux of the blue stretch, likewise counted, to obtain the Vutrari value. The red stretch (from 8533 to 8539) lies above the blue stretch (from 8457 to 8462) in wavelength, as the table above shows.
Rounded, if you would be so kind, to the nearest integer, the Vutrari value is 63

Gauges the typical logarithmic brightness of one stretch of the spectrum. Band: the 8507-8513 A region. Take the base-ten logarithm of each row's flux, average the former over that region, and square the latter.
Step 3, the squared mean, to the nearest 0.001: 0.835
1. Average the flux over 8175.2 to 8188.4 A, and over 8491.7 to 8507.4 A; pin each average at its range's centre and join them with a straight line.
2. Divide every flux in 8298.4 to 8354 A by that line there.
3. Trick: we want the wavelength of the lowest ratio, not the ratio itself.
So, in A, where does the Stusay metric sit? 8328.11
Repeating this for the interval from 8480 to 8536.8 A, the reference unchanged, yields 8498.58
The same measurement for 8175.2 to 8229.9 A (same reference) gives 8194.95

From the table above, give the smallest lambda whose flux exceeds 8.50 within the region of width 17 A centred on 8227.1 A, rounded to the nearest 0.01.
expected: 8223.31 A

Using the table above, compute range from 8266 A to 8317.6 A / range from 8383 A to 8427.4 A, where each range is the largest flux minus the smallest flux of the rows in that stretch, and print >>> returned 1.0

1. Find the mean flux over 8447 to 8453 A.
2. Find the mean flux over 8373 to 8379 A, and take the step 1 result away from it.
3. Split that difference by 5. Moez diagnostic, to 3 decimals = 0.005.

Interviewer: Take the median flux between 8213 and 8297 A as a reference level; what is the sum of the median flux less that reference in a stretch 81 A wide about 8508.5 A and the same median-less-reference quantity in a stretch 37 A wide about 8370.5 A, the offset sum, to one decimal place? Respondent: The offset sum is -0.8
